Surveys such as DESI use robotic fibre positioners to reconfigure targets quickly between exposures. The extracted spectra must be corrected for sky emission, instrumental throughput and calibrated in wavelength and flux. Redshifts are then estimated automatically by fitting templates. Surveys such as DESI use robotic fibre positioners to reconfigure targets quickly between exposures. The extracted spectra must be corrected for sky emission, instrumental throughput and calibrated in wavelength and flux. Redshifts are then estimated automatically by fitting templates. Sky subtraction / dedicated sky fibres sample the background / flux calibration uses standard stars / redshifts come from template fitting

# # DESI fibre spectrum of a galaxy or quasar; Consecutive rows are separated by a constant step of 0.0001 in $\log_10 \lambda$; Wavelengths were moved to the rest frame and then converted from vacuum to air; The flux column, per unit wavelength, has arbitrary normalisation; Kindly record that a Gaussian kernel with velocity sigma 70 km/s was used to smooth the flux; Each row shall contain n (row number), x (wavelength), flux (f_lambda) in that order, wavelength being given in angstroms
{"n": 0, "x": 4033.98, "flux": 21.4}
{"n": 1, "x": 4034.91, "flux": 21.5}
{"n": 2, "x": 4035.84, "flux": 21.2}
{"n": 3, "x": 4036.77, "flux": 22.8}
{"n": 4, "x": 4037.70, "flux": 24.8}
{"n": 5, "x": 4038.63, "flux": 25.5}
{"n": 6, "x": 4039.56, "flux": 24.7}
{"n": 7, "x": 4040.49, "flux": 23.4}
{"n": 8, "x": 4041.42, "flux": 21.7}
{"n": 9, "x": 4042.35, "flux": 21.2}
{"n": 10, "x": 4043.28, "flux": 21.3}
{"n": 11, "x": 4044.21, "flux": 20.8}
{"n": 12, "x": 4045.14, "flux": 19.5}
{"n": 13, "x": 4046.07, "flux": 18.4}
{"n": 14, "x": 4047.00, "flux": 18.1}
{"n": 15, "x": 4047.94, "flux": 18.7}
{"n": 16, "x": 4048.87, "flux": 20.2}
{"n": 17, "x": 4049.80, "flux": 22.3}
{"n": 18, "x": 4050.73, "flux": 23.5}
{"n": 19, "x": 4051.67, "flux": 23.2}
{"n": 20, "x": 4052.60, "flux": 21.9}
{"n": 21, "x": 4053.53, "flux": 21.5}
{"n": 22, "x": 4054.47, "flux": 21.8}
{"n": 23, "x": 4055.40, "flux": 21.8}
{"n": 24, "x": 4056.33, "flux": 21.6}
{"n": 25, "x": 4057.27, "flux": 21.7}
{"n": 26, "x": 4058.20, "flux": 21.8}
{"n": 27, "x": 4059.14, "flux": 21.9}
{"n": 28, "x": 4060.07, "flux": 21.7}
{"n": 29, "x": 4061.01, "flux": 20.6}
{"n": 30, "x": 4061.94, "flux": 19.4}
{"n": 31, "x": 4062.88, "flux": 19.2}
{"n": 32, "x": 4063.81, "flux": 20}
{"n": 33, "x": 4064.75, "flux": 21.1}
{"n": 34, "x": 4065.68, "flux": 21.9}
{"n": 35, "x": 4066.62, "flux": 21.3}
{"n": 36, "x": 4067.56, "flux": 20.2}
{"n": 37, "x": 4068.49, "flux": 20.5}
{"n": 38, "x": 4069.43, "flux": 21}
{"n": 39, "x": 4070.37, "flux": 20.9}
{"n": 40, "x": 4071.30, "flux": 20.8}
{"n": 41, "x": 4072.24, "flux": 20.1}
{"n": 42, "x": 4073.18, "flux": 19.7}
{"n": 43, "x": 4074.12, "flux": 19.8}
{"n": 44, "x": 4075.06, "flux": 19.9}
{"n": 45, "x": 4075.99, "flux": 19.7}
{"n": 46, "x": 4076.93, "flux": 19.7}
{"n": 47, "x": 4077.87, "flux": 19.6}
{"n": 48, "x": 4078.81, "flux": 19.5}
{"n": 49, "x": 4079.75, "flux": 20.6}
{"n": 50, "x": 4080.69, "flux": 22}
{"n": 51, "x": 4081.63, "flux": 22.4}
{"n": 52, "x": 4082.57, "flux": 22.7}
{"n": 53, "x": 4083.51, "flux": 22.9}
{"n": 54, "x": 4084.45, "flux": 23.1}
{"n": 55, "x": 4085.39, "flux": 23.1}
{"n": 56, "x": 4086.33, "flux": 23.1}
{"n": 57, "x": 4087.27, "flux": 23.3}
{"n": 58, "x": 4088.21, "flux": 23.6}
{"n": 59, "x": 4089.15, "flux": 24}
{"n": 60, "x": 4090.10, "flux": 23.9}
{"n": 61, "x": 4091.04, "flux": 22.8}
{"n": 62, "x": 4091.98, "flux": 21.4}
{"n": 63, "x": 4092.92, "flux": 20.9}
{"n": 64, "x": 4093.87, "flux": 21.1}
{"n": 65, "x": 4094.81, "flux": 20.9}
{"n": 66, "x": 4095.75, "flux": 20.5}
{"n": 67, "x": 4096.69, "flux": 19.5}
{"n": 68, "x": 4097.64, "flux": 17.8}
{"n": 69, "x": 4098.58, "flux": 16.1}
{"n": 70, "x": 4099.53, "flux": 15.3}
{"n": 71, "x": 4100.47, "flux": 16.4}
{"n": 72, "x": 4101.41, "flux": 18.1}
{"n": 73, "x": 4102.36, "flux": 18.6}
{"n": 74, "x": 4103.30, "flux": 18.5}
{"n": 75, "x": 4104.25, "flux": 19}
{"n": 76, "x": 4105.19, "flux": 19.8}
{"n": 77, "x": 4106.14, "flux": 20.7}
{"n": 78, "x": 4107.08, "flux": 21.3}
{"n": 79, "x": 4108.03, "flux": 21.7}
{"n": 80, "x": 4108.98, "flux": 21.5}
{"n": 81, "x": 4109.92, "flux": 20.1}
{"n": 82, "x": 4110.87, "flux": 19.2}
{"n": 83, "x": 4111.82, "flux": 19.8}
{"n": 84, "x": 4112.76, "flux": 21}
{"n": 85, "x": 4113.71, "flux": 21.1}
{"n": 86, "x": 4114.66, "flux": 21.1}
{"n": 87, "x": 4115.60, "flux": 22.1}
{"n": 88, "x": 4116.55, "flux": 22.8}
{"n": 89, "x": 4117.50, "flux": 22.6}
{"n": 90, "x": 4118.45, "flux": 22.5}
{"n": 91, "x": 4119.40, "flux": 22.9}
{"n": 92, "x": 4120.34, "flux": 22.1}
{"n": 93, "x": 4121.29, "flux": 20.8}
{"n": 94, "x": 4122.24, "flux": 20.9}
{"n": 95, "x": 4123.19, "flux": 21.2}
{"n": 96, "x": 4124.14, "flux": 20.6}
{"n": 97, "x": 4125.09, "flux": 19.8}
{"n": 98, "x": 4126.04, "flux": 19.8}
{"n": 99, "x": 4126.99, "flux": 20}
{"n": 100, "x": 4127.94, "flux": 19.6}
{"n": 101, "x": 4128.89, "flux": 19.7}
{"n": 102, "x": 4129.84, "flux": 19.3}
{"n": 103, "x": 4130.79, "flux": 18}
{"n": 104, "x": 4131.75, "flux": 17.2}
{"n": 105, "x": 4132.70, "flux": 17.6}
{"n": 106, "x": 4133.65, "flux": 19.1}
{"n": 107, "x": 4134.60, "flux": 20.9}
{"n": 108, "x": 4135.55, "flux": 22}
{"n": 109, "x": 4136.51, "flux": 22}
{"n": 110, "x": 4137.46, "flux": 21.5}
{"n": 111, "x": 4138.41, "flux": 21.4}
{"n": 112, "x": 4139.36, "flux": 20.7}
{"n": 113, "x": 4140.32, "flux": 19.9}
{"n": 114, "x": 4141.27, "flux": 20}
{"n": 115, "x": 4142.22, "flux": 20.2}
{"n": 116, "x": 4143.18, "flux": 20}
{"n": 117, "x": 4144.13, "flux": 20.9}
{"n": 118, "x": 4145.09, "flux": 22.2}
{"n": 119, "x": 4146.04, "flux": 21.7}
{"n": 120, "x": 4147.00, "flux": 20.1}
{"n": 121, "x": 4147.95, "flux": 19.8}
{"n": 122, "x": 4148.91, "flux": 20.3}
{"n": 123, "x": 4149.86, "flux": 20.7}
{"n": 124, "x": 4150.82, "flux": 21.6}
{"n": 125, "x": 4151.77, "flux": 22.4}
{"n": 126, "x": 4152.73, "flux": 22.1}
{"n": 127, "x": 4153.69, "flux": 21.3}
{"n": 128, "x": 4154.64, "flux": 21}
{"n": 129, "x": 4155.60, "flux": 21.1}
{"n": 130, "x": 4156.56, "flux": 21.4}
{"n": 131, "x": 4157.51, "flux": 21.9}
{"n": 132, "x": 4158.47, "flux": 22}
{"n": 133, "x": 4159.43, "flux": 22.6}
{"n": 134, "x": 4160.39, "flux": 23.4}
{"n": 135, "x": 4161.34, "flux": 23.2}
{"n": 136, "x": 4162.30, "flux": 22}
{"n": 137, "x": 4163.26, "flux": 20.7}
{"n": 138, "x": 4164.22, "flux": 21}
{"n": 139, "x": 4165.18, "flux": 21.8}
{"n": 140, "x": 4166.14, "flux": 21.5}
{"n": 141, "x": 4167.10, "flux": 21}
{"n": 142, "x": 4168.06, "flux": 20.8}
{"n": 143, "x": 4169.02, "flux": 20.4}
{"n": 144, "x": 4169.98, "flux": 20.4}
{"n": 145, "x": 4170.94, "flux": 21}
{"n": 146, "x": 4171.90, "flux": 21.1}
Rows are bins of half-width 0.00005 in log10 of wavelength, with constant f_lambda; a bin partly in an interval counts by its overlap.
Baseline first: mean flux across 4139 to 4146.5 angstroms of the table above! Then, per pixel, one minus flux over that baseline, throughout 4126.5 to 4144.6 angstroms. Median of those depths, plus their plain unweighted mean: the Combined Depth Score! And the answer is 0.07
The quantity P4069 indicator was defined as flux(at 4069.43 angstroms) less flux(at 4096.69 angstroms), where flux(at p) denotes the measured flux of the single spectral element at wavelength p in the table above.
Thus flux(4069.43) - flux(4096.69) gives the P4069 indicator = 1.5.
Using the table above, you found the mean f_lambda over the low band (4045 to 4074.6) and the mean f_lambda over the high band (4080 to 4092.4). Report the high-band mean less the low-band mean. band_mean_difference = 2.1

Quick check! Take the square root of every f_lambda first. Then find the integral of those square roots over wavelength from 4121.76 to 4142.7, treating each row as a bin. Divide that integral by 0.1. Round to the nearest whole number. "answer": 937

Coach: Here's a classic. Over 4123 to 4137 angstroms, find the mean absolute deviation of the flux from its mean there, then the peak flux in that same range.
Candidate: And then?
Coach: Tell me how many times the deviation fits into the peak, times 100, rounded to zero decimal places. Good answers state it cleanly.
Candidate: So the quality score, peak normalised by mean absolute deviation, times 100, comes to 2061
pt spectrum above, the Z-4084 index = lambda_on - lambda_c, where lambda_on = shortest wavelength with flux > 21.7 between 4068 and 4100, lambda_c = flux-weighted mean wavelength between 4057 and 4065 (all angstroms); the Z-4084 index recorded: 19.8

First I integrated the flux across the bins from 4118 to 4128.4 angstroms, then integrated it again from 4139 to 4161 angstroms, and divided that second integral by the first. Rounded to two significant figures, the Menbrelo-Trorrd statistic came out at 2.1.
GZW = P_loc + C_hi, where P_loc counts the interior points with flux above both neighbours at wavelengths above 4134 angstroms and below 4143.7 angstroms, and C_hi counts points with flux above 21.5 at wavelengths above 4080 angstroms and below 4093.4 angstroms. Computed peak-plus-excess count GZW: 13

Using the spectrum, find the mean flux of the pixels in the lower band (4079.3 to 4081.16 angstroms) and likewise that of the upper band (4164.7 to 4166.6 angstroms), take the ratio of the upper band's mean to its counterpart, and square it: 1.03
